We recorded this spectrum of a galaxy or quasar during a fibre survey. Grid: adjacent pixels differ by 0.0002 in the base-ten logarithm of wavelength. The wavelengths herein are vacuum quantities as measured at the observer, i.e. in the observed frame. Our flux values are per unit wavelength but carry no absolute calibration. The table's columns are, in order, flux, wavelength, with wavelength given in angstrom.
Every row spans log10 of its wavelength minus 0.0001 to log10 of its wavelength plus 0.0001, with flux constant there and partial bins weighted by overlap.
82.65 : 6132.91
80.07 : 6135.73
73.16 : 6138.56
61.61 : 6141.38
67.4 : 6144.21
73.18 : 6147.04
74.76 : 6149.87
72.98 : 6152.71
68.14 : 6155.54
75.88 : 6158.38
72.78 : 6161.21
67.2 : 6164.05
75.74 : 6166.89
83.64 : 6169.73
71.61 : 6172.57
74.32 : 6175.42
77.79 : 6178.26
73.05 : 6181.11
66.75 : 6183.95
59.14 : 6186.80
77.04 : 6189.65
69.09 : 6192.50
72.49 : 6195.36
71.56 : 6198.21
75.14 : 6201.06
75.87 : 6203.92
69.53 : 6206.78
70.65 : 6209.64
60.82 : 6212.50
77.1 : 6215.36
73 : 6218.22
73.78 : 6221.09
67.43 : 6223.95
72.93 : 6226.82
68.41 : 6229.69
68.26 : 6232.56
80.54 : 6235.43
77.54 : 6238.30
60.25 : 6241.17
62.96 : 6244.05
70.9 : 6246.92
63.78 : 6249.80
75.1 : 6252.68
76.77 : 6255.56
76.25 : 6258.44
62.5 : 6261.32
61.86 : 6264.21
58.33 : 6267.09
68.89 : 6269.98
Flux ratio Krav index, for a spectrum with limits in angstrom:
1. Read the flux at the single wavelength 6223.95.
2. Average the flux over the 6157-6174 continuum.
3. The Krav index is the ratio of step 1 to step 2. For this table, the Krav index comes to 0.905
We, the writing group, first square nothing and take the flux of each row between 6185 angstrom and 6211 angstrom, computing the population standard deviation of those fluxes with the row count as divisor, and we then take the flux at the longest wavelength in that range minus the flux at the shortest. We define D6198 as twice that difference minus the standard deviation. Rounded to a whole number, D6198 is 18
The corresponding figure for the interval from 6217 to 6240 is 5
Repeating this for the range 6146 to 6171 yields 16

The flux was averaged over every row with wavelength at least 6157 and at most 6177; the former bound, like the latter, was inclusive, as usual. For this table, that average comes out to 74.5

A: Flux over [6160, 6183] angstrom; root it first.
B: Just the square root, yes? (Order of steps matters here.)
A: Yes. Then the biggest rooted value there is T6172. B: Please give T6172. 9.15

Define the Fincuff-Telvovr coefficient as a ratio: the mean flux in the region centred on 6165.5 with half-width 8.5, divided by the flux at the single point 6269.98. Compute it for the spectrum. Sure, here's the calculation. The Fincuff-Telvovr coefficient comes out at 1.08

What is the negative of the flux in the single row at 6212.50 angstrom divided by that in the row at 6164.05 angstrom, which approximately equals -0.91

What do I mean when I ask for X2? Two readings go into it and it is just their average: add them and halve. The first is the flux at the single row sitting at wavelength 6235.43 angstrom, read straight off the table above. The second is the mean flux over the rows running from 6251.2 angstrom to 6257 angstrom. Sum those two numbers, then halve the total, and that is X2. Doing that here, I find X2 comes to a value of 78.2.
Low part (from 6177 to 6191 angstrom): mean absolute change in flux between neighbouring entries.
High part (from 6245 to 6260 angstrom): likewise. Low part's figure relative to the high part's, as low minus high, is 4.0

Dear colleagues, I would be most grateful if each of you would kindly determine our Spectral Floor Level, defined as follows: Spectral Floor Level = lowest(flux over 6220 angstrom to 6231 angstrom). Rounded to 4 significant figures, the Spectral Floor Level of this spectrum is 67.43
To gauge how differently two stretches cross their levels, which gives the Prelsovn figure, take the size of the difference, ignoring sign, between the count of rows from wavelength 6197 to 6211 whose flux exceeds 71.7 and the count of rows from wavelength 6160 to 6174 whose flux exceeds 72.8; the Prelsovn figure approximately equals 0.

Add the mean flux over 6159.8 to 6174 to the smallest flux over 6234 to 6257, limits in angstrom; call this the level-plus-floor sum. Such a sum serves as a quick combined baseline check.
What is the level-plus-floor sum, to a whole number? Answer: 134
